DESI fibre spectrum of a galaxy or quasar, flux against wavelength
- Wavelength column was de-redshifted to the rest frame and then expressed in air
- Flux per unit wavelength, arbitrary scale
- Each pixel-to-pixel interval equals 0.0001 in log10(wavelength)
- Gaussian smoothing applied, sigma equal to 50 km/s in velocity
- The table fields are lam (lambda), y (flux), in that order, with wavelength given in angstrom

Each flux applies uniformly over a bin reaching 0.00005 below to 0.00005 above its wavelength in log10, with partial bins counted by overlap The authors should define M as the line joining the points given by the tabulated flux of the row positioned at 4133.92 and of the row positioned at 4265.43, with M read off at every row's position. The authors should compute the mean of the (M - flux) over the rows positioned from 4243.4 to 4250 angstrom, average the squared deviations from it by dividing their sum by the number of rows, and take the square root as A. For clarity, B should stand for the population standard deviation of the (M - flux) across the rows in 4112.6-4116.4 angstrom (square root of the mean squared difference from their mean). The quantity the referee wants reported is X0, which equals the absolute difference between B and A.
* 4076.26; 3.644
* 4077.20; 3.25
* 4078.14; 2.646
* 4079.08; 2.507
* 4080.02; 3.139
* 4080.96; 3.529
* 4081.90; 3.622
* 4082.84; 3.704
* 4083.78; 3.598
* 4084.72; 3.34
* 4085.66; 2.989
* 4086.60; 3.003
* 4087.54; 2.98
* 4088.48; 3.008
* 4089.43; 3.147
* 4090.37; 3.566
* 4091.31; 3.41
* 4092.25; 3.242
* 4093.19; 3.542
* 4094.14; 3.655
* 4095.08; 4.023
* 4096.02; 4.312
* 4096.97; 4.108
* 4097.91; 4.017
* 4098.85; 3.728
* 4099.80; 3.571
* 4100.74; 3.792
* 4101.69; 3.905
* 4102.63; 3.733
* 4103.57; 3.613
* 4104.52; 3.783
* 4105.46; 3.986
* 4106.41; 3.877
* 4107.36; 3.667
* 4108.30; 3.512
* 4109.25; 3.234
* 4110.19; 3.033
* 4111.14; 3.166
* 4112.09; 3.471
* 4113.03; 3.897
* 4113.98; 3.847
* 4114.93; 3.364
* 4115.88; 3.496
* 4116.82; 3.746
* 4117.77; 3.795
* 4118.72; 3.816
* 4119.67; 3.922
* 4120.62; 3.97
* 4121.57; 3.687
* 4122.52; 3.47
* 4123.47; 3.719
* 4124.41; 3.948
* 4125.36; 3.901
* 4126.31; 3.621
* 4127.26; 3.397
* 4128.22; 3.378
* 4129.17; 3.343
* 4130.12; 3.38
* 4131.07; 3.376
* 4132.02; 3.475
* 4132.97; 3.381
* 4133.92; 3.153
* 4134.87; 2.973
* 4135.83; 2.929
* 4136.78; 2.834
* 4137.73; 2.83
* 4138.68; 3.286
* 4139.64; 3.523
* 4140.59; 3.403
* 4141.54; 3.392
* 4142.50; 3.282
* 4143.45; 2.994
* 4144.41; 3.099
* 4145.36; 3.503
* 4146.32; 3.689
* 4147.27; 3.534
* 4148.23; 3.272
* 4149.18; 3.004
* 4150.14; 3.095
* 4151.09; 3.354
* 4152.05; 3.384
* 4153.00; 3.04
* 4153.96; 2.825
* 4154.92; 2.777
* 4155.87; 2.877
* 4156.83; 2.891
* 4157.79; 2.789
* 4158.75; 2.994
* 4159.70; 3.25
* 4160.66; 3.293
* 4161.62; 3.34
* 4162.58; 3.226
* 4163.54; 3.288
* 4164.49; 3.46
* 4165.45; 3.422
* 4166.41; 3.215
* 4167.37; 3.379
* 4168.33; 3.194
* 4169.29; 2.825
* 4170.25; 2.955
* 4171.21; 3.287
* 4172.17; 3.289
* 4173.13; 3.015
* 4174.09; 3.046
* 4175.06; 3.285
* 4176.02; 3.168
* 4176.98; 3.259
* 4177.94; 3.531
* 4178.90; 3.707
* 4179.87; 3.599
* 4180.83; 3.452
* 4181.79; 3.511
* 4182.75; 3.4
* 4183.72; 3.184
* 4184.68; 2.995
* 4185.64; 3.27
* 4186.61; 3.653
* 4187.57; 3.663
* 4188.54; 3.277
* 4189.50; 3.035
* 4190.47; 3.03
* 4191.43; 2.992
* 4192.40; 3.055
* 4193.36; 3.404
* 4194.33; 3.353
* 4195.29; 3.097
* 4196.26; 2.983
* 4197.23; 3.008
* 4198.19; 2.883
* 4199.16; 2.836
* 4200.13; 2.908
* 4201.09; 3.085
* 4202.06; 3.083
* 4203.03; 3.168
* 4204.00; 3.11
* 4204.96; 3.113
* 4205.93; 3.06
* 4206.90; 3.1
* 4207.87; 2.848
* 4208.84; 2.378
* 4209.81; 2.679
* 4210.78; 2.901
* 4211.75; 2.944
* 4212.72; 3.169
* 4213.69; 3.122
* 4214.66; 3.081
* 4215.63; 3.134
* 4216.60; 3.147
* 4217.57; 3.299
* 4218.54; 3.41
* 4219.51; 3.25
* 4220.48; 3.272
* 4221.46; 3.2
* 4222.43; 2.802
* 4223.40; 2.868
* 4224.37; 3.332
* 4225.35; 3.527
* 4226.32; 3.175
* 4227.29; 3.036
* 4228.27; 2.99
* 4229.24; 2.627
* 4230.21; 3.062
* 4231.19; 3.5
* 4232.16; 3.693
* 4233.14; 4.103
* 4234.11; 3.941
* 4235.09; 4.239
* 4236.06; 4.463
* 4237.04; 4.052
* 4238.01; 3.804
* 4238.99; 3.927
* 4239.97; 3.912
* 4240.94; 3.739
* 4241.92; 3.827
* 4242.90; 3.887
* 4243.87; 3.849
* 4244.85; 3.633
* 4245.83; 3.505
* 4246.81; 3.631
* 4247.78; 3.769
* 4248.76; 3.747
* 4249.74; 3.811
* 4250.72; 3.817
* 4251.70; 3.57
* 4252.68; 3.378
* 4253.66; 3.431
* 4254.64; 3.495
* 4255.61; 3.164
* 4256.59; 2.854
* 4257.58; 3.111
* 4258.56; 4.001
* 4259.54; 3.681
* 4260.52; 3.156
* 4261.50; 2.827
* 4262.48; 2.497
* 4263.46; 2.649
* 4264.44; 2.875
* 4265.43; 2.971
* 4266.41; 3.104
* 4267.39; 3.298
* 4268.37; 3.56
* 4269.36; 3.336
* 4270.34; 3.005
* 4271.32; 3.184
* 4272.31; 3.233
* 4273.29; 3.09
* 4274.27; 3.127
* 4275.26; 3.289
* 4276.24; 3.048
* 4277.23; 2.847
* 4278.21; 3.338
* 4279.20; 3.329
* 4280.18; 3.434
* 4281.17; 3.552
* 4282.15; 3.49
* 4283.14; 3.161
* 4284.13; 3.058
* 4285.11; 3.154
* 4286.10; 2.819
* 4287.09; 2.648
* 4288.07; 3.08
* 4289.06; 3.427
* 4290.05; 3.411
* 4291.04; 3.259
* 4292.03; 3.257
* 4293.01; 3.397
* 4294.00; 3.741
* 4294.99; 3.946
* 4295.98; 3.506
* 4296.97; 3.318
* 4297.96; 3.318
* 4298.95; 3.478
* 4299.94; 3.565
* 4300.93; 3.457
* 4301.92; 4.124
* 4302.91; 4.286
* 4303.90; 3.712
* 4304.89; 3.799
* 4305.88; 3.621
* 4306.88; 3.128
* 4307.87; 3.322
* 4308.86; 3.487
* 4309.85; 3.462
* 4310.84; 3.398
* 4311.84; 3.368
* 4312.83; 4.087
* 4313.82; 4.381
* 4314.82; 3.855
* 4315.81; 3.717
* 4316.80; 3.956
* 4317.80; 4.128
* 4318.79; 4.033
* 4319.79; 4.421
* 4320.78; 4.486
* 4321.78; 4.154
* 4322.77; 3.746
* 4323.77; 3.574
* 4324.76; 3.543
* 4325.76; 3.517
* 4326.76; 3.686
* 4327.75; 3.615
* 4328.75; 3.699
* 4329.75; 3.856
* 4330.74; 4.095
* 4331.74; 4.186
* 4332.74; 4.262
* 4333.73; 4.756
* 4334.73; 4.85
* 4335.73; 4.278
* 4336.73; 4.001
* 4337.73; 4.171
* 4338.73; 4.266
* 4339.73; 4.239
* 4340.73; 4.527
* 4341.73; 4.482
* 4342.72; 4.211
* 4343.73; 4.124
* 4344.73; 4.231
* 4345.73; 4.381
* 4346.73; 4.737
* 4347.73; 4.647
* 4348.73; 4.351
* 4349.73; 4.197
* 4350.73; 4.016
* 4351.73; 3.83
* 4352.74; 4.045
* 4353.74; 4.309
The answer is 0.11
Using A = 0.11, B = 0.23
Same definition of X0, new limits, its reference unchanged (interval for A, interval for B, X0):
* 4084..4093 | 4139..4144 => 0.03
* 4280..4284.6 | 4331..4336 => 0.09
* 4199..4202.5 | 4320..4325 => 0.25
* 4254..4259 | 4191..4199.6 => 0.21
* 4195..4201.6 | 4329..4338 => 0.22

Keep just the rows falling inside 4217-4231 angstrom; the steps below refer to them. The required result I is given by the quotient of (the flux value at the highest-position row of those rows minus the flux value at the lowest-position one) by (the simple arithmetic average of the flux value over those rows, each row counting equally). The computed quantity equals -0.08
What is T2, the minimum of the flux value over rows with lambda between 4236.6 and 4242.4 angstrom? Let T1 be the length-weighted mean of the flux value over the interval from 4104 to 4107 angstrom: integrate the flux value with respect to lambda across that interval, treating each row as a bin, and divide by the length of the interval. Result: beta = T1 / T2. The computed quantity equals 1.03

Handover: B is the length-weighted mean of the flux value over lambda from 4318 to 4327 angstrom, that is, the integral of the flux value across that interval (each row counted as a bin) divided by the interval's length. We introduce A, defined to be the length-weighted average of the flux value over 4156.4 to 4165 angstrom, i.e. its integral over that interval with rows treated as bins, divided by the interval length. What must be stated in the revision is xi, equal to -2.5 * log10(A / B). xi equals 0.23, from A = 3.2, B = 3.92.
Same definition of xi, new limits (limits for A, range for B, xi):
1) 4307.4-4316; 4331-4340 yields 0.18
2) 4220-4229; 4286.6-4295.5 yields 0.08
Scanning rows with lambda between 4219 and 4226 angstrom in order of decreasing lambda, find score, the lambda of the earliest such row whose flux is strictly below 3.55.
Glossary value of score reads 4225.35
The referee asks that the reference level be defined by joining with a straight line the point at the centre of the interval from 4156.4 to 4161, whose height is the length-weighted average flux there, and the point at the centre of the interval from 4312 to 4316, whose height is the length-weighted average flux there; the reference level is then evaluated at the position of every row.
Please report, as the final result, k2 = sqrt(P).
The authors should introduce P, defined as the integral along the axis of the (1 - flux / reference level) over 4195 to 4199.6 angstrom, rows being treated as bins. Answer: 0.67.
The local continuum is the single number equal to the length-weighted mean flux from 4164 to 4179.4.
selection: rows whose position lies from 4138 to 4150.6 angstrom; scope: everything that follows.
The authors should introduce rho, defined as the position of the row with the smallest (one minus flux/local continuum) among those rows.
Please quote 4146.32 angstrom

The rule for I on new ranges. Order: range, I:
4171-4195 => 0.02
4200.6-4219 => 0.11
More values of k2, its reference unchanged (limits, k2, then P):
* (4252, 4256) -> 0.51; 0.3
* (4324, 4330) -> 0.79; 0.6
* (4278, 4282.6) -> 0.65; 0.4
